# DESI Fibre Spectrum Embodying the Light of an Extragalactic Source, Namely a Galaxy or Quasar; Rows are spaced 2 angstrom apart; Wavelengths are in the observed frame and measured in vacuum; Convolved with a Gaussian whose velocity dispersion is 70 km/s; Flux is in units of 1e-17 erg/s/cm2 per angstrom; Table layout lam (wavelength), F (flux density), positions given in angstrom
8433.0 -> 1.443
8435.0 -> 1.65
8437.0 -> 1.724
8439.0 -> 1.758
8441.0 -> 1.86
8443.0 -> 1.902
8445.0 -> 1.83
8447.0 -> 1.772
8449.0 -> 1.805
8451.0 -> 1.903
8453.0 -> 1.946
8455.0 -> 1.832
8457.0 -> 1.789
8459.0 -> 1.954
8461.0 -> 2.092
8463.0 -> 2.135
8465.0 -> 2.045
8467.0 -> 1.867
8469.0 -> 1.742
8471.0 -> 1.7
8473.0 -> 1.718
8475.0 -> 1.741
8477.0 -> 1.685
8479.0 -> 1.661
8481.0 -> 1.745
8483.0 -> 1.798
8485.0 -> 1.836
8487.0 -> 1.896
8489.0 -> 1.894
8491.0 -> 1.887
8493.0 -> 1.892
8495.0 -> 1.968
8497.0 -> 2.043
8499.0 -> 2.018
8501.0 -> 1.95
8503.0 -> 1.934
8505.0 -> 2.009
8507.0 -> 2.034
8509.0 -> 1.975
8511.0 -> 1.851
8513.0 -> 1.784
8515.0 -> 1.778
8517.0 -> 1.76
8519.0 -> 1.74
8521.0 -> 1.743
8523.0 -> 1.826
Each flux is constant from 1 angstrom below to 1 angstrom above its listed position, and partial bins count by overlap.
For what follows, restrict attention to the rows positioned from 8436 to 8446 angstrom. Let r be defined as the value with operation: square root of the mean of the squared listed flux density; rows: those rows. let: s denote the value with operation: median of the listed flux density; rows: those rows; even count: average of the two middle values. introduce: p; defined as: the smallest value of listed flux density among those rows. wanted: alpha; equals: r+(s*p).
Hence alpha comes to 5.0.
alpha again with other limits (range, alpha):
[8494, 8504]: 5.8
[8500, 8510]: 5.8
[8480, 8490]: 5.0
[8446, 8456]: 5.1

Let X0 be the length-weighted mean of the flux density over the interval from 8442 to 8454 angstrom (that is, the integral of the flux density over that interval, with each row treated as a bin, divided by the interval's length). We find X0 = 1.86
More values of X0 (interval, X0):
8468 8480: 1.71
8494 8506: 1.99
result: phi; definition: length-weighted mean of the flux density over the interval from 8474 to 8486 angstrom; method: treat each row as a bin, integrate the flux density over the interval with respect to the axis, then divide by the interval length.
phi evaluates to 1.74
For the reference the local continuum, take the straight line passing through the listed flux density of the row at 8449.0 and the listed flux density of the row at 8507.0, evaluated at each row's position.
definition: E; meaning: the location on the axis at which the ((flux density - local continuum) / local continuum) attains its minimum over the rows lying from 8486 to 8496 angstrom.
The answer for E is 8493.0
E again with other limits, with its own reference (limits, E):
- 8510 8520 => 8519.0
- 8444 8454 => 8447.0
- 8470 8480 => 8479.0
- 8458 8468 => 8467.0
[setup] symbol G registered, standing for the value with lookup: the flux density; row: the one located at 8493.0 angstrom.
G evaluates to 1.892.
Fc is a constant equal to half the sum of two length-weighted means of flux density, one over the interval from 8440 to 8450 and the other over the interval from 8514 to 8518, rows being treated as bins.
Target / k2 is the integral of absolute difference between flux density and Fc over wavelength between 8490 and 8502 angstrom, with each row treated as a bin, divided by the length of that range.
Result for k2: 0.16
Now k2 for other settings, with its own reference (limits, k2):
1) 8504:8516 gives 0.12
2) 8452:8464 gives 0.16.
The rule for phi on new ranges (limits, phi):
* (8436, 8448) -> 1.81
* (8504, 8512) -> 1.97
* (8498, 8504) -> 1.97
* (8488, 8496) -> 1.91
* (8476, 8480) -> 1.67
